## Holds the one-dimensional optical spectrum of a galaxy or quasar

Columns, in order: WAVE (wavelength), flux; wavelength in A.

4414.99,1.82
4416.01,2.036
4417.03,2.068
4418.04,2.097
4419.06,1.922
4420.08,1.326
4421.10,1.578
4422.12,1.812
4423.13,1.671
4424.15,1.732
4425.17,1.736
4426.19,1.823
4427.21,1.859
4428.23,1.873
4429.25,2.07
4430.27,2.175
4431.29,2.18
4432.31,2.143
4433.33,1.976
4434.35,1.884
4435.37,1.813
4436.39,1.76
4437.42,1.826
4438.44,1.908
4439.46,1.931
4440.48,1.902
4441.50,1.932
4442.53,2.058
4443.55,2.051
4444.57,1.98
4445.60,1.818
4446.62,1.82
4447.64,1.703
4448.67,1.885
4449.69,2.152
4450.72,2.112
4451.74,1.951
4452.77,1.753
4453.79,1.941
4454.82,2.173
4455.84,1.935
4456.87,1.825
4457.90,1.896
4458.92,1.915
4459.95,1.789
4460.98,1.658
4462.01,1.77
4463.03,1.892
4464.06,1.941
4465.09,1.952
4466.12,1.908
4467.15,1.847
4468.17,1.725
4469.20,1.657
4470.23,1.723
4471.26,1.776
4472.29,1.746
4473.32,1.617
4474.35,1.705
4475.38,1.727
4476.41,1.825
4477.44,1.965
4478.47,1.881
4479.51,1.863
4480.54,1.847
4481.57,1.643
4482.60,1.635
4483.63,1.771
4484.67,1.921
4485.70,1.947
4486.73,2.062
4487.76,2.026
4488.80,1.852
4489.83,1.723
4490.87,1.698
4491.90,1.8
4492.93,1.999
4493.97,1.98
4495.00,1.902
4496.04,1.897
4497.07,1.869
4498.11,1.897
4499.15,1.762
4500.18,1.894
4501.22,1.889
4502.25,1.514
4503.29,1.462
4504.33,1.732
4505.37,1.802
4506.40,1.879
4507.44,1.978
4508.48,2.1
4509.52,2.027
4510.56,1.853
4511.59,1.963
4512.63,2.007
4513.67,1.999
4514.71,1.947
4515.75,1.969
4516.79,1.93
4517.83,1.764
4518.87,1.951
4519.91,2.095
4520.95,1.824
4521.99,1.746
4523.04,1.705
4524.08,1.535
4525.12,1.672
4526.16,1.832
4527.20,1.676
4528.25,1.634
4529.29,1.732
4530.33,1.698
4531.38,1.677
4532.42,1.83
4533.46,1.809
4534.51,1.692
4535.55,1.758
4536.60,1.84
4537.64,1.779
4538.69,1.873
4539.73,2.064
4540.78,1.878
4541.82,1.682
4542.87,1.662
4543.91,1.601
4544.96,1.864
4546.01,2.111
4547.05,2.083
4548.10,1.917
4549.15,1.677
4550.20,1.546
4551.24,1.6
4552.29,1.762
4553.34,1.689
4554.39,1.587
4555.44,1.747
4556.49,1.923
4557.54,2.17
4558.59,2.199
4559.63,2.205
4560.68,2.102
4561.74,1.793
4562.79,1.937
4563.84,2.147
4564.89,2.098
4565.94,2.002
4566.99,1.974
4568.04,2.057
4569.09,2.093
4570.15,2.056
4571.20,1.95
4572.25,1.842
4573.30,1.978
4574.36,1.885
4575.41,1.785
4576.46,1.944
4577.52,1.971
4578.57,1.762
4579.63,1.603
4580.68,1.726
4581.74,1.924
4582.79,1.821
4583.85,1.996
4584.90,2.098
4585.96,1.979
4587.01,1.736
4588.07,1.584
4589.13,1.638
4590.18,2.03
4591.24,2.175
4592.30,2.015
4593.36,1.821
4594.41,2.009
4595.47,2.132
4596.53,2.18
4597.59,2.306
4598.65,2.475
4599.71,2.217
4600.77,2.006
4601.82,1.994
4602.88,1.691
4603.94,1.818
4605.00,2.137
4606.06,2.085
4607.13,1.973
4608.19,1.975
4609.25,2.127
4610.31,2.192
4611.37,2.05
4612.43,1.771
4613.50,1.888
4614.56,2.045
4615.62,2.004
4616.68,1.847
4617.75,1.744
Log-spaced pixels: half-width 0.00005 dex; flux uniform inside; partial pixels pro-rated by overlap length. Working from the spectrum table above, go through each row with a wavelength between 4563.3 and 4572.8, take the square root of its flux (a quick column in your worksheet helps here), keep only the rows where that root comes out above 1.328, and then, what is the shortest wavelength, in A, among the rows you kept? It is 4563.84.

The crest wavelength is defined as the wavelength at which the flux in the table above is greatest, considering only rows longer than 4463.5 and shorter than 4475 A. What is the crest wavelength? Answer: 4465.09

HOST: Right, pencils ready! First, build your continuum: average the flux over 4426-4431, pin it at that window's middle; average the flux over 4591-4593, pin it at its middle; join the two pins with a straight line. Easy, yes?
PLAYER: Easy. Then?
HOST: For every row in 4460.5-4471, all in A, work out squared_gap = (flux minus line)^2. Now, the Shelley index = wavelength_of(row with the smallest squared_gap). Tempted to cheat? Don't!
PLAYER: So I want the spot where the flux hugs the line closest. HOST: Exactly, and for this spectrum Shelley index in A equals 4465.09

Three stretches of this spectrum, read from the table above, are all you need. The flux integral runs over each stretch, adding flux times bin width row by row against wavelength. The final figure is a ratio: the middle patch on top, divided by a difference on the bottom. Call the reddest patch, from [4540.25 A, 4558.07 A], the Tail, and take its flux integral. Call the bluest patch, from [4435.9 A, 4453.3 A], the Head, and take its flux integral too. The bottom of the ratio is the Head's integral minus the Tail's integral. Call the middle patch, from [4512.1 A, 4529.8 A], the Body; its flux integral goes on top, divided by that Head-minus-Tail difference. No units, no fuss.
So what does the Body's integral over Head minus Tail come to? 24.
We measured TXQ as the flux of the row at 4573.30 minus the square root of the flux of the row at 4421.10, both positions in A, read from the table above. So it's 0.72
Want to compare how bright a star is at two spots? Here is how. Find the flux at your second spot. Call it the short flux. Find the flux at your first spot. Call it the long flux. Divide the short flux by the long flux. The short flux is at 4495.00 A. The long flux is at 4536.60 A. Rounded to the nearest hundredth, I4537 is 1.03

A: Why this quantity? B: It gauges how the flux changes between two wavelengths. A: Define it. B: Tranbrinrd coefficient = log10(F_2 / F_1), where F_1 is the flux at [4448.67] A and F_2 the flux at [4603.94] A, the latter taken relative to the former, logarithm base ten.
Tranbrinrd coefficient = -0.016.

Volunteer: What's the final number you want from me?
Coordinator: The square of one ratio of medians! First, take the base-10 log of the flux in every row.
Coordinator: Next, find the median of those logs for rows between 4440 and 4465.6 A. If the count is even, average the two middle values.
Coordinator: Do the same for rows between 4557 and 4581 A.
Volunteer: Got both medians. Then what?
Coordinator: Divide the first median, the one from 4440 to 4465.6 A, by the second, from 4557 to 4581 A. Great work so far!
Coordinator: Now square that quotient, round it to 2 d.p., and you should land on 0.91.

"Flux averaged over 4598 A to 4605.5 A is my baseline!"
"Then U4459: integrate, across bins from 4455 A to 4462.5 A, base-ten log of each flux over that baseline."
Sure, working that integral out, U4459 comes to -0.4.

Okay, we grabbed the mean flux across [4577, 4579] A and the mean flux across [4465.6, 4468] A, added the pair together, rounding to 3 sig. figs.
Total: 3.74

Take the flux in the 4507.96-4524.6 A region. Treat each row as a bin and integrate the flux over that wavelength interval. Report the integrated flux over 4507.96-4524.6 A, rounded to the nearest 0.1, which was 31.6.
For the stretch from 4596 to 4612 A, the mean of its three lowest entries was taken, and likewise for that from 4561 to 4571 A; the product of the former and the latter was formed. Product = 3.47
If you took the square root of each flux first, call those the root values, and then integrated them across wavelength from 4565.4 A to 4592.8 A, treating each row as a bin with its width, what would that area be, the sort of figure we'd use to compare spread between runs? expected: 37.8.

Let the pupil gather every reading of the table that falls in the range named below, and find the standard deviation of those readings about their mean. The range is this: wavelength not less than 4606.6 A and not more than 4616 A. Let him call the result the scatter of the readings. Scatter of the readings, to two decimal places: 0.12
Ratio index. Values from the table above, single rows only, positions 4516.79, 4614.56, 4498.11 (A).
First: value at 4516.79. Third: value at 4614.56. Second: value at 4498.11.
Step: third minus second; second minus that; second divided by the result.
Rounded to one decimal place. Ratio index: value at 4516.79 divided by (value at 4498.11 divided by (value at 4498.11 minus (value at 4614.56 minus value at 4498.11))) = 1.8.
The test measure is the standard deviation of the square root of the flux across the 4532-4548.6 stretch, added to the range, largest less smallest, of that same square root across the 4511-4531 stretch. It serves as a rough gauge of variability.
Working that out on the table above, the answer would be 0.26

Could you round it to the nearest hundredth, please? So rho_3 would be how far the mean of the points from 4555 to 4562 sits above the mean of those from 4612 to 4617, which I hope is 0.11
